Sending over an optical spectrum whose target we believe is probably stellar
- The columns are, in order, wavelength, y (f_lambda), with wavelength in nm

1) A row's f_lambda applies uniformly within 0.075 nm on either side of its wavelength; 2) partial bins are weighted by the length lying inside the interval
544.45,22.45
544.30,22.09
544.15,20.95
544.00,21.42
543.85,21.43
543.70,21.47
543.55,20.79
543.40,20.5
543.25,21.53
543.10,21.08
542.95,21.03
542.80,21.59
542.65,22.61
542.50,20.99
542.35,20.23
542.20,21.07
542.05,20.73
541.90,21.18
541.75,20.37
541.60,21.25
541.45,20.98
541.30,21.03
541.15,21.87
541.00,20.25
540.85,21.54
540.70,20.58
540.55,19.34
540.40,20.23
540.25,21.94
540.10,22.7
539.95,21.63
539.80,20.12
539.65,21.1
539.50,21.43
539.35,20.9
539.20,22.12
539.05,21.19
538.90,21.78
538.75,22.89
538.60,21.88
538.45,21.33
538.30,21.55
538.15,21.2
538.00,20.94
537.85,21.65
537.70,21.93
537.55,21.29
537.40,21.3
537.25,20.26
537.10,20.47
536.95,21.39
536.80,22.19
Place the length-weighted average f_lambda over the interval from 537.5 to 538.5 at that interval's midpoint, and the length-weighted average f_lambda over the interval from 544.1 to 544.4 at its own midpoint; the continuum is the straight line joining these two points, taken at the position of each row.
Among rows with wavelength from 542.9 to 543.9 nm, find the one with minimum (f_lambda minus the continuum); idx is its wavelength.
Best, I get 543.40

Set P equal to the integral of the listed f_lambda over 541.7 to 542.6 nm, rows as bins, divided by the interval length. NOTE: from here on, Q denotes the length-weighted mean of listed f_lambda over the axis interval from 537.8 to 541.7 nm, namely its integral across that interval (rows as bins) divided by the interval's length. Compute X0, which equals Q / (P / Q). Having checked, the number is 21.7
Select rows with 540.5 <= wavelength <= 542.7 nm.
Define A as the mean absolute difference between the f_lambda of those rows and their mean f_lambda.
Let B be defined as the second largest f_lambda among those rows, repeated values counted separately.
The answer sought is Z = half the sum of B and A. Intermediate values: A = 0.55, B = 21.87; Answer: 11.2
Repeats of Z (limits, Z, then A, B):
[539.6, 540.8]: 11.4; 0.89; 21.94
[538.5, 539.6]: 11.3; 0.49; 22.12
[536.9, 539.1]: 11.2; 0.43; 21.93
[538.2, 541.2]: 11.7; 0.68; 22.7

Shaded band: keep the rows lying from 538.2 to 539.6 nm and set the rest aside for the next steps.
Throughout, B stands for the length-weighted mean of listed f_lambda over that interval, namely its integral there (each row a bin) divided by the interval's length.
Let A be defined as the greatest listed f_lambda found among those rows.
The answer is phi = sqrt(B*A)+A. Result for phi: 45.2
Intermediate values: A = 22.89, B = 21.7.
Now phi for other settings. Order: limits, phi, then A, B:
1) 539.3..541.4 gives 44.6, 22.7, 21.0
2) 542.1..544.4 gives 44.5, 22.61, 21.3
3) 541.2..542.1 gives 42.4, 21.25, 21.0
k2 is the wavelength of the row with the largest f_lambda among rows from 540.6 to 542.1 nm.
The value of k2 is 541.15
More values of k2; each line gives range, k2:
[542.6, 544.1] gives 542.65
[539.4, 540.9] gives 540.10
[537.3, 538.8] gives 538.75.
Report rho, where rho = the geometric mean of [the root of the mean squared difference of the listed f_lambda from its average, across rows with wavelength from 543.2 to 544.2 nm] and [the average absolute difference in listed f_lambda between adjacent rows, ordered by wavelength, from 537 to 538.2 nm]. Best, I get 0.41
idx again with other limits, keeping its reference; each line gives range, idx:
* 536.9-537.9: 537.25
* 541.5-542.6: 542.35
